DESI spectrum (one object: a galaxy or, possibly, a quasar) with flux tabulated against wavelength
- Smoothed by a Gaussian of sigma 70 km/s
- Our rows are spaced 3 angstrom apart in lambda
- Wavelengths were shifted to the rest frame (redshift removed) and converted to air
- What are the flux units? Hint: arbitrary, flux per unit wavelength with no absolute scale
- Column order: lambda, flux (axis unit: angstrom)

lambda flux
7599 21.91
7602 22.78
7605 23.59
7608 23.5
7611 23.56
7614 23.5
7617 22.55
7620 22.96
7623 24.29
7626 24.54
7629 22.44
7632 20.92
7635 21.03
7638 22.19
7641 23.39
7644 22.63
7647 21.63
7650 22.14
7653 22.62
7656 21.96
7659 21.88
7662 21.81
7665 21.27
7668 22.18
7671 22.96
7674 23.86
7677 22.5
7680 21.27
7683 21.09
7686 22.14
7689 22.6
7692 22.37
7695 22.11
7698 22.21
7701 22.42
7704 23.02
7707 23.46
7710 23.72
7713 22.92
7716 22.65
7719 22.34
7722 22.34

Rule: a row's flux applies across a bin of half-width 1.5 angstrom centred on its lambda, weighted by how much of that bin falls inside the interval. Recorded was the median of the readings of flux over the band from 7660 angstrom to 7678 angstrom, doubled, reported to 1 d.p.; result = 44.7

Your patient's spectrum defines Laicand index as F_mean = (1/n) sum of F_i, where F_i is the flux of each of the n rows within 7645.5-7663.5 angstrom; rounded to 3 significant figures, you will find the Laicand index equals 22.0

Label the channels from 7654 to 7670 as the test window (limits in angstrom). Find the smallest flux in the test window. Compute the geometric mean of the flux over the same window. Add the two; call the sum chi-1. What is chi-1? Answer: 43.1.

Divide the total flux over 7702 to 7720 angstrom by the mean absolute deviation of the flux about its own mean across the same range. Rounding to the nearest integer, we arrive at 362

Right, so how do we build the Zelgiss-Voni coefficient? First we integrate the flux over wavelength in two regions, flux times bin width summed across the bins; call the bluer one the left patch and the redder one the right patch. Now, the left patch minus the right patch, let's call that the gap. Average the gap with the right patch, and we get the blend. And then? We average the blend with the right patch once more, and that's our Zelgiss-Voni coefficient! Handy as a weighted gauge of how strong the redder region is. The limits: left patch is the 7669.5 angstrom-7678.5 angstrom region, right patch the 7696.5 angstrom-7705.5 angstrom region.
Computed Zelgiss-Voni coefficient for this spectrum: 153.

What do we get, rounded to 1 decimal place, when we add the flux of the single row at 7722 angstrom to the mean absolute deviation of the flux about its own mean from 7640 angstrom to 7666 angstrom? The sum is 22.8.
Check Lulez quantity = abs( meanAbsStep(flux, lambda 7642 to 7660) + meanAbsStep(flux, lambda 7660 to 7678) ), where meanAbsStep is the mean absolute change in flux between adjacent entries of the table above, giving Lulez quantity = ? 1.4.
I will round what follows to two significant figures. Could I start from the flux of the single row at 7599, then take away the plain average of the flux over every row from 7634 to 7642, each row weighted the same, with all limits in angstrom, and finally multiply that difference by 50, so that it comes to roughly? -15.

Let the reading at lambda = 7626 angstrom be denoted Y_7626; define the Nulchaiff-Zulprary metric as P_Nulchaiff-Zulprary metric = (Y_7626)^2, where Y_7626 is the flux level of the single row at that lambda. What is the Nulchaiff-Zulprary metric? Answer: 602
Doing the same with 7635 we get 442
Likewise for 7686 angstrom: 490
